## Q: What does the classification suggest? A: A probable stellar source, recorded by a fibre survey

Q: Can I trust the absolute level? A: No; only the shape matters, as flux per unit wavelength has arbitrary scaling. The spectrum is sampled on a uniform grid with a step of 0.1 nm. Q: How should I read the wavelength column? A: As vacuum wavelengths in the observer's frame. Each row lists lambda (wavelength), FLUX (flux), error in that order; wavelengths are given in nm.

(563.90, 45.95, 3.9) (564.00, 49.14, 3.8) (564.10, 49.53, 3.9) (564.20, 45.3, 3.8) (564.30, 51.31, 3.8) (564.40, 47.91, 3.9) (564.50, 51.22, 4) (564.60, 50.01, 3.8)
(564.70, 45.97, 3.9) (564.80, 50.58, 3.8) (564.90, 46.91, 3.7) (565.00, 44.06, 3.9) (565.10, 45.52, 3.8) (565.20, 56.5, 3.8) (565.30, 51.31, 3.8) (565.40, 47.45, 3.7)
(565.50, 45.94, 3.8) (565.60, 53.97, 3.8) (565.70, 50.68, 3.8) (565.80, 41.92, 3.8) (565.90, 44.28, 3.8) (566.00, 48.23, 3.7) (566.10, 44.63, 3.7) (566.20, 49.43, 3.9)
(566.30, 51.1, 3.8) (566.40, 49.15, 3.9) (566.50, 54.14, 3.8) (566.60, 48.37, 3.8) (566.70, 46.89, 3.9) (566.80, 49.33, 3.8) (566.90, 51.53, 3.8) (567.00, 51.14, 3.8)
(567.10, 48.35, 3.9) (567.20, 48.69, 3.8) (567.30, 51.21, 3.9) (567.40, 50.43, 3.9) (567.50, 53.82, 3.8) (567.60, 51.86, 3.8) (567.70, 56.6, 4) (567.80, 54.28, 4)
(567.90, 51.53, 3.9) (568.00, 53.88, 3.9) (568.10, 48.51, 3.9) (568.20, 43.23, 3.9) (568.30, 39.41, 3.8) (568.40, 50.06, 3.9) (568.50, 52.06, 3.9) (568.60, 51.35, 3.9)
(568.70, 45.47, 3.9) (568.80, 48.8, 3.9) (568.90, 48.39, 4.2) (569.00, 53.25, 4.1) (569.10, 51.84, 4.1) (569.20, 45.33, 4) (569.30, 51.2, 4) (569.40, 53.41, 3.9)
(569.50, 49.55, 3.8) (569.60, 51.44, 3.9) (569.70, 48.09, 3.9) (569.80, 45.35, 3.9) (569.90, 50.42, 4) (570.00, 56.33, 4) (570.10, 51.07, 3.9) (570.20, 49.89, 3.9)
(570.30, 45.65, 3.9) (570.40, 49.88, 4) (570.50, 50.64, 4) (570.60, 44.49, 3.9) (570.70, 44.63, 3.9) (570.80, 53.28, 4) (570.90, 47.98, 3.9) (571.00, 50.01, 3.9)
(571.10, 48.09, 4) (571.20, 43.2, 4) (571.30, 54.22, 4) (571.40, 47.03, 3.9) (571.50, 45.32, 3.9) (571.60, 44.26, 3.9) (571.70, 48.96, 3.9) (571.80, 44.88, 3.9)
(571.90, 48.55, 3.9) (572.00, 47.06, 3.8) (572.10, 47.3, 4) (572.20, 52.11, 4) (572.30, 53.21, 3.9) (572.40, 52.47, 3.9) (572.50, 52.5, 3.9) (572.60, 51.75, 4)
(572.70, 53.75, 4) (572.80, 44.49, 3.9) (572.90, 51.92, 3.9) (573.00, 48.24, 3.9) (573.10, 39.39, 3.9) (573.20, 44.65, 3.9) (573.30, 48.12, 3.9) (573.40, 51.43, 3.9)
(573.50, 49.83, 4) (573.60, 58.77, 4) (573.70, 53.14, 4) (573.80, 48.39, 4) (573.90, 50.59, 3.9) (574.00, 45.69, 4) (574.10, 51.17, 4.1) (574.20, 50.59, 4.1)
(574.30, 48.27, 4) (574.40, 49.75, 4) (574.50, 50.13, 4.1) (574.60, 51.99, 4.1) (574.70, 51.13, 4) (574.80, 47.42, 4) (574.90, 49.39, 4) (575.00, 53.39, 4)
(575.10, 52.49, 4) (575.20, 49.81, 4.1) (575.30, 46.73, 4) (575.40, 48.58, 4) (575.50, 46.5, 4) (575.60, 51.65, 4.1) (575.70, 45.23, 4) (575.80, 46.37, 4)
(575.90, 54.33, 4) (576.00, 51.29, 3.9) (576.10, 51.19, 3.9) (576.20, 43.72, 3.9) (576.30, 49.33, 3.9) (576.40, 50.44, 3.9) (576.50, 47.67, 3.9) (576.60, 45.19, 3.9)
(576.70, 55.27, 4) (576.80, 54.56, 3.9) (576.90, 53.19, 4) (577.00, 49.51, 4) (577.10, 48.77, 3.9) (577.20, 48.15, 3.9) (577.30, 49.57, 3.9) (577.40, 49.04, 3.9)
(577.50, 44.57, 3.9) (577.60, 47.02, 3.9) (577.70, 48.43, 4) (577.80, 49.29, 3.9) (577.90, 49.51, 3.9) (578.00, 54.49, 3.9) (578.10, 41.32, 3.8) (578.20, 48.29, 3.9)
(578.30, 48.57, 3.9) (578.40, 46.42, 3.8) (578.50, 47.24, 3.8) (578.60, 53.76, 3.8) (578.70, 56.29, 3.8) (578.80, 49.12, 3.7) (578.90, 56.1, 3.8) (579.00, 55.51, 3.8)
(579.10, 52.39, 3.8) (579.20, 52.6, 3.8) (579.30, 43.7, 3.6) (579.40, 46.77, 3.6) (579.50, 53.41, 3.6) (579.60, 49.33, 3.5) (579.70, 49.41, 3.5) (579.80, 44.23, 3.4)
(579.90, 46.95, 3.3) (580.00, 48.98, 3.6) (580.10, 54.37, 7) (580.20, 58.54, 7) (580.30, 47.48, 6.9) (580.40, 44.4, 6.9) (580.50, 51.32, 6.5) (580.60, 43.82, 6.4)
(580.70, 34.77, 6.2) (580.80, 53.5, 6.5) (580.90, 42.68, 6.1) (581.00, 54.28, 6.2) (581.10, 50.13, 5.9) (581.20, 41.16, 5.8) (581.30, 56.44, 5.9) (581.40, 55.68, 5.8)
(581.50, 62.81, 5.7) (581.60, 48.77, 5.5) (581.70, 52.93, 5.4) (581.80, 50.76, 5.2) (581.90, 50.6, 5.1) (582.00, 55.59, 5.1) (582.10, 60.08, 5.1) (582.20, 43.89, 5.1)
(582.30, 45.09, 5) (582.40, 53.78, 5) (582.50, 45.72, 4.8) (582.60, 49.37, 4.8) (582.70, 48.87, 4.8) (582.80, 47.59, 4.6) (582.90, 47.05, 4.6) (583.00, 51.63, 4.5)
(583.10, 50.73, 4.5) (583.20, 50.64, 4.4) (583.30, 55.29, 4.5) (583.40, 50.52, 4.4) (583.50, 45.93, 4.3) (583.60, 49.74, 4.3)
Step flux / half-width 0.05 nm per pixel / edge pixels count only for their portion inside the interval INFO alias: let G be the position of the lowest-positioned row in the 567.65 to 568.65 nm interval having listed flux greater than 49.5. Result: 567.70 nm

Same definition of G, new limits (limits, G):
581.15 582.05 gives 581.30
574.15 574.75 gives 574.20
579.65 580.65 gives 580.10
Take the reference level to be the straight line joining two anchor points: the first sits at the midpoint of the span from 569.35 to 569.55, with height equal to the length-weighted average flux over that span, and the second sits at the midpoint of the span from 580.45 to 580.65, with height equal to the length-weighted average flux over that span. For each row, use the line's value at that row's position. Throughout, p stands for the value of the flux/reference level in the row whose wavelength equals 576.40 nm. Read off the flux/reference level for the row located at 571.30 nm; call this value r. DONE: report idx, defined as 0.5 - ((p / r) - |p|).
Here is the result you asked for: 0.56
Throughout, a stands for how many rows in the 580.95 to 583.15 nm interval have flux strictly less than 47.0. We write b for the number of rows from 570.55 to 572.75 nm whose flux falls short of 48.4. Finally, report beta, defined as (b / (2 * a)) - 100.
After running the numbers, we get -98.6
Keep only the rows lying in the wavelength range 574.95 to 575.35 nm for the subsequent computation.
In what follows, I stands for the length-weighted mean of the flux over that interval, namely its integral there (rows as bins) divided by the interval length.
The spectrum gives 50.6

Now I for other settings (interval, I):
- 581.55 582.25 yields 51.8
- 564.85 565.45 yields 48.6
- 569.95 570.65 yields 49.7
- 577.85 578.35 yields 48.4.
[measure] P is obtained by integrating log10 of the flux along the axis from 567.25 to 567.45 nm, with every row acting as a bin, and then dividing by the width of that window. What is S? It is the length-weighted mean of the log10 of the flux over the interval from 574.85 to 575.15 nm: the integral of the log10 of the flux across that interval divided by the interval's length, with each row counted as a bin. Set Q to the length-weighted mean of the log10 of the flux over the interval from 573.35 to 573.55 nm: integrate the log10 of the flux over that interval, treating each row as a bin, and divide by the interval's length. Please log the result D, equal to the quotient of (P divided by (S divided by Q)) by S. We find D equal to 0.99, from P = 1.71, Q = 1.70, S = 1.714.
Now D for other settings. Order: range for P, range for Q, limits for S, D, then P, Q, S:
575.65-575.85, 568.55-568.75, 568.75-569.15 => 0.96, 1.66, 1.68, 1.704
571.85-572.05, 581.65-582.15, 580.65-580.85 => 1.09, 1.68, 1.73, 1.635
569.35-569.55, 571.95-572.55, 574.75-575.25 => 1.01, 1.71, 1.71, 1.703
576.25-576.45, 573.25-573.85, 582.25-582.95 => 1.03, 1.70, 1.71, 1.682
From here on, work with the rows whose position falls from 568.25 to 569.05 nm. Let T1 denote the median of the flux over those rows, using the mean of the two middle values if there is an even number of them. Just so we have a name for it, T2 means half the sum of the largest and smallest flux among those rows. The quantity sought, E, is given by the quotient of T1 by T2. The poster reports 1.07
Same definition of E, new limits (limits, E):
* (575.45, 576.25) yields 1.00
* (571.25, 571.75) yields 0.96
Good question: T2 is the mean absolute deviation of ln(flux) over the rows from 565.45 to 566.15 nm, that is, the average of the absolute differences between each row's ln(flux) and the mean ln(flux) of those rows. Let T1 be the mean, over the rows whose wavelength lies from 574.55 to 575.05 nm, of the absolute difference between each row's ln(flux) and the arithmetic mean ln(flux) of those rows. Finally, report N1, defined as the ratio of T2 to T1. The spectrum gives 1.93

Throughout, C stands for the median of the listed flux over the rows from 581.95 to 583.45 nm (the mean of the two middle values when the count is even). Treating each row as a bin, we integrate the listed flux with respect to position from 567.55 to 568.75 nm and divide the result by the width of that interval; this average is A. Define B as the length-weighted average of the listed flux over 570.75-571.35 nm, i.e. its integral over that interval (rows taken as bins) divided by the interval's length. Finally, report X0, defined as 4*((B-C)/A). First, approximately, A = 49.9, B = 49.5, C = 50.5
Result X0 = -0.08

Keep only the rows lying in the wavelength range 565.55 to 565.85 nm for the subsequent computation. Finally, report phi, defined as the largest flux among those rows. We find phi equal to 53.97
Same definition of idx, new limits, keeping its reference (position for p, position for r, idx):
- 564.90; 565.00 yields 0.32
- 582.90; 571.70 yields 0.46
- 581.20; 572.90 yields 0.53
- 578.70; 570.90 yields 0.43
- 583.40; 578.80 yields 0.52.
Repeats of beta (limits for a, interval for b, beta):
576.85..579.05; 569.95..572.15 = -98.0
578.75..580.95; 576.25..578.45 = -99.5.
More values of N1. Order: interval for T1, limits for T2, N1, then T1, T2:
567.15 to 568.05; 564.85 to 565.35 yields 2.21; 0.037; 0.08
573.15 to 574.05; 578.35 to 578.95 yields 1.27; 0.060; 0.08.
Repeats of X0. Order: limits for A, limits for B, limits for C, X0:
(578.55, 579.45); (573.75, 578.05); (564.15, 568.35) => 0.01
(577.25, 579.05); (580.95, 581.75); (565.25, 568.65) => 0.20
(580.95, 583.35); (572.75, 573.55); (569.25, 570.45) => -0.23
